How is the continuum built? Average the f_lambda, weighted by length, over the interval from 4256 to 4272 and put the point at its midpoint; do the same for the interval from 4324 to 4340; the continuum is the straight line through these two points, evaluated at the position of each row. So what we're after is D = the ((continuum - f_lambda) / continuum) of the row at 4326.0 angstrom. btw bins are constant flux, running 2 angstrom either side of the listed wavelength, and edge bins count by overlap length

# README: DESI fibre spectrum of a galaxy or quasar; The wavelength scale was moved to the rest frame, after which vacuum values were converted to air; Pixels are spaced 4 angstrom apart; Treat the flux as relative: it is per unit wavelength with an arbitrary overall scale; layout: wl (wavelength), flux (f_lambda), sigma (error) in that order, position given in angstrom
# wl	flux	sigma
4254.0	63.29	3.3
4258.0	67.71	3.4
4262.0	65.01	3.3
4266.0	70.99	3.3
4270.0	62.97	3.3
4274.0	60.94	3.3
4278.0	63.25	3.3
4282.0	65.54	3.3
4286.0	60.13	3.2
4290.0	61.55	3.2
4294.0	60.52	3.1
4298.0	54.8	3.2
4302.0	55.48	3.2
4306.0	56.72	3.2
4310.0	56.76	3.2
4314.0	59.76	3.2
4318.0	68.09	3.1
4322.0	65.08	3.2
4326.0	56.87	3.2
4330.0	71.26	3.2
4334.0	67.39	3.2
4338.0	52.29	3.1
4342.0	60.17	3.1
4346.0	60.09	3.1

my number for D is 0.09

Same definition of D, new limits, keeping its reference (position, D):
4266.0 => -0.07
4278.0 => 0.04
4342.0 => 0.02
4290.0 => 0.05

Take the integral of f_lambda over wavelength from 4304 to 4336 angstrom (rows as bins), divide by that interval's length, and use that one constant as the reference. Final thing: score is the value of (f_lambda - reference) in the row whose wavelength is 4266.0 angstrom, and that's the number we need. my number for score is 8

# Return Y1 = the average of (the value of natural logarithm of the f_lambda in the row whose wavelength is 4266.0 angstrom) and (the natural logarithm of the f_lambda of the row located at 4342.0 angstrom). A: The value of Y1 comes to 4.18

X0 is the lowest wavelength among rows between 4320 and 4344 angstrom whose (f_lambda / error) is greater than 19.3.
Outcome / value 4322.0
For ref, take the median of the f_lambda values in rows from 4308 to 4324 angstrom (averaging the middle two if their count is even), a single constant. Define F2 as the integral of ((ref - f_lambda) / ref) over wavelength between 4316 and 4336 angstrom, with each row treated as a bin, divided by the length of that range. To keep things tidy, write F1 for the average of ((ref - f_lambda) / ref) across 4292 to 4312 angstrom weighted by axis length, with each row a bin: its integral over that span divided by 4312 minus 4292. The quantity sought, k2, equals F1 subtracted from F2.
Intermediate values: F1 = 0.09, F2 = -0.053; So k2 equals -0.14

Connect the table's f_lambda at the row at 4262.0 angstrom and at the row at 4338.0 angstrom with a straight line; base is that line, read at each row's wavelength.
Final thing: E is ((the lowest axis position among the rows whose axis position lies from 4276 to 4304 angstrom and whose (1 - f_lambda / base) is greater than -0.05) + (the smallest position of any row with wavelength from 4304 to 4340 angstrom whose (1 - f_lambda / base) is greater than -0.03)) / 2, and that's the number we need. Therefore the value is 4292 angstrom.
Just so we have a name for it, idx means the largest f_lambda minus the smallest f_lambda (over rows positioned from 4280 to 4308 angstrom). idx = 10.7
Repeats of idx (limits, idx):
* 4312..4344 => 19.0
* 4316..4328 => 11.2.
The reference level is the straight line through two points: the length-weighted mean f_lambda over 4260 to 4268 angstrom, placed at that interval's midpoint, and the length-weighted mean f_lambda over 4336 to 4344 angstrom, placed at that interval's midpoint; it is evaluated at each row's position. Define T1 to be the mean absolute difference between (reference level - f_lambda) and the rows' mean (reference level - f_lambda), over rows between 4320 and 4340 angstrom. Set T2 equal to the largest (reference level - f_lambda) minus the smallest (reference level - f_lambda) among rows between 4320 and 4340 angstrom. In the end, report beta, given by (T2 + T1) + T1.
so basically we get 30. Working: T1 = 6.15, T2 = 18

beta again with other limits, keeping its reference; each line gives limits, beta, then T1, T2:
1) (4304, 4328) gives 22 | 4.44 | 13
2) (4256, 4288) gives 13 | 2.25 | 9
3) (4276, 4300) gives 12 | 1.92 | 8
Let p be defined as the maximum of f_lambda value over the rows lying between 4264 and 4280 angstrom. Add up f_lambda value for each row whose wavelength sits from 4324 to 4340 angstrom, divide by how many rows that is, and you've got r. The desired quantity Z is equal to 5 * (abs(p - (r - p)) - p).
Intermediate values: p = 70.99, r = 62.0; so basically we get 45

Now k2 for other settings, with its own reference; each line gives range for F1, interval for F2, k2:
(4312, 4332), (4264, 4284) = -0.01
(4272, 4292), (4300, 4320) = 0.05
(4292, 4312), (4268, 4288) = -0.09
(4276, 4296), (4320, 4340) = -0.01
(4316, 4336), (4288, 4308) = 0.13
